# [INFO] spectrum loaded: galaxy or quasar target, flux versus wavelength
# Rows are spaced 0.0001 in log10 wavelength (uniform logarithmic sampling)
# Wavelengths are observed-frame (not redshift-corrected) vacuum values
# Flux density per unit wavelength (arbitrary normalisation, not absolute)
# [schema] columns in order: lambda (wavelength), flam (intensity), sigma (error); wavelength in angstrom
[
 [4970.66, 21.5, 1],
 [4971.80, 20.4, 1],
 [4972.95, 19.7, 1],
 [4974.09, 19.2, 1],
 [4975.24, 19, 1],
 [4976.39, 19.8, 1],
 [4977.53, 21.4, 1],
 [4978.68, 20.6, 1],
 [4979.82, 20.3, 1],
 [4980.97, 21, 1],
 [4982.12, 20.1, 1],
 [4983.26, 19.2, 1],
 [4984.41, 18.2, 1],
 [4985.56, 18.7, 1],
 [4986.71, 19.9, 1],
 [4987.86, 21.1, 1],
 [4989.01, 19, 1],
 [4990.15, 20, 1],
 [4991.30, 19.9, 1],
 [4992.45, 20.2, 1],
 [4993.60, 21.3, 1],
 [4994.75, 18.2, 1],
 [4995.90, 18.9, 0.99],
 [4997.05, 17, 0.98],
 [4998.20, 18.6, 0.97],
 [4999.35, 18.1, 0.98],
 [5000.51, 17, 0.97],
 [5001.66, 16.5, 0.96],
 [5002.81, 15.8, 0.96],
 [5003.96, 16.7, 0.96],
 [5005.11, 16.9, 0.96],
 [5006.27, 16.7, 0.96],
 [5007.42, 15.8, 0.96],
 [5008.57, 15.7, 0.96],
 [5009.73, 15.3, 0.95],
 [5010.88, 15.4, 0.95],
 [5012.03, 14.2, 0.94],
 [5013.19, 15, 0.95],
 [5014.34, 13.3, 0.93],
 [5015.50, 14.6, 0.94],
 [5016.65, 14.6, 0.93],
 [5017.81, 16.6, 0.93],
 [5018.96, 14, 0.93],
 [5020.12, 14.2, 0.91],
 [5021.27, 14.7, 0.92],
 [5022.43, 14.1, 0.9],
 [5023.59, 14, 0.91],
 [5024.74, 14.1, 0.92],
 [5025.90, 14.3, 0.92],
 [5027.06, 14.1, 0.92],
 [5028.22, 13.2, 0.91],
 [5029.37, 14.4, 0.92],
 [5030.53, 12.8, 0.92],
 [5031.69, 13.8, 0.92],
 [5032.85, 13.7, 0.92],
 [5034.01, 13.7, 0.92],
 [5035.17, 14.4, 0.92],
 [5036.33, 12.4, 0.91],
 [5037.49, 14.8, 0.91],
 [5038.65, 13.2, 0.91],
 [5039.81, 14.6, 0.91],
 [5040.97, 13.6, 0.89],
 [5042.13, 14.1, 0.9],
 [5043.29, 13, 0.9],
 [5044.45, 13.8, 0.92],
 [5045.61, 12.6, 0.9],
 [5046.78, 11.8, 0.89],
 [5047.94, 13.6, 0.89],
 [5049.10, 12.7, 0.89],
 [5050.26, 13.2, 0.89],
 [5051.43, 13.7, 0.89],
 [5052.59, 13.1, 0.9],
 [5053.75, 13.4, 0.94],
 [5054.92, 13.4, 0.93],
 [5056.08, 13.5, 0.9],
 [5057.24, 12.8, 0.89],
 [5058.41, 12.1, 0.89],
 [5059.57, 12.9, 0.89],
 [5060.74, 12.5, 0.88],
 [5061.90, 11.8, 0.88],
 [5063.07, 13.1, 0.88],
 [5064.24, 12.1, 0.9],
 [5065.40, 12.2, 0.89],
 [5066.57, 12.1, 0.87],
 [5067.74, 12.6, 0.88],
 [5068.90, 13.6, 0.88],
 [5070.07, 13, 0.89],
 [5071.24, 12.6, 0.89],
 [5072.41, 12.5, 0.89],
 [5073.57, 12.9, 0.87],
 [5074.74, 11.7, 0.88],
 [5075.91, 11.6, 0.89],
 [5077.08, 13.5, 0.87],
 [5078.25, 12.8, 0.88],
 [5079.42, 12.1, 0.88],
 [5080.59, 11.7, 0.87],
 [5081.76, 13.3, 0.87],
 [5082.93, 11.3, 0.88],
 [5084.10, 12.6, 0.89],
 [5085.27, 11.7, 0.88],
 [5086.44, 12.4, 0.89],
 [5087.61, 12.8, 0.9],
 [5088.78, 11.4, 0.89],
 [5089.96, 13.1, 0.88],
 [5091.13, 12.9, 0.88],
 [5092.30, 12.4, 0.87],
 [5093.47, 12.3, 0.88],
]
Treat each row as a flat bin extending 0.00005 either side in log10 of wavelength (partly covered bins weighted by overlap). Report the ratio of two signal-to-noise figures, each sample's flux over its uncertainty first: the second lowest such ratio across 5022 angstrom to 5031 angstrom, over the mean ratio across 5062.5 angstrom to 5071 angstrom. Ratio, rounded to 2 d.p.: 1.01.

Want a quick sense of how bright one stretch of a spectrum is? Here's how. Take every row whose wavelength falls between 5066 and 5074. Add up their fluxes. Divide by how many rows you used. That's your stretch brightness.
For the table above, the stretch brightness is 12.8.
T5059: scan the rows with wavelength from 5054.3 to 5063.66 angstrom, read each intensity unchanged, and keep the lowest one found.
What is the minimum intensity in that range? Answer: 11.8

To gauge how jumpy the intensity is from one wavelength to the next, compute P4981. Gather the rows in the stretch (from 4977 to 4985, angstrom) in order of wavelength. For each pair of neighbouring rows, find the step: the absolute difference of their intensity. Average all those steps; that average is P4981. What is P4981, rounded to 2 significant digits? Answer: 0.77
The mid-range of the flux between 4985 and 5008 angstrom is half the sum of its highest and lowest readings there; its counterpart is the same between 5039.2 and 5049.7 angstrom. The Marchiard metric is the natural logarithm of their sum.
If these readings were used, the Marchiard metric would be 3.46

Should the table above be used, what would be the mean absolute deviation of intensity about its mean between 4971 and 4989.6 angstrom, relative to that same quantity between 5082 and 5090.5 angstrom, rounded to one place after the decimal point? 1.2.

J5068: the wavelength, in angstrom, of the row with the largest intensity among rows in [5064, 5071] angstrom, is 5068.90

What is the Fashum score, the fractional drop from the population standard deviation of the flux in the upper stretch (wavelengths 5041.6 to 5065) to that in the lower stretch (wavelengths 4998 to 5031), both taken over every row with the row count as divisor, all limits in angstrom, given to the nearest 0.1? -1.2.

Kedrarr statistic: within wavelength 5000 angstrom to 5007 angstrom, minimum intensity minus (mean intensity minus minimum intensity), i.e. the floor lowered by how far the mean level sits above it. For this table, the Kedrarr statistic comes 15.0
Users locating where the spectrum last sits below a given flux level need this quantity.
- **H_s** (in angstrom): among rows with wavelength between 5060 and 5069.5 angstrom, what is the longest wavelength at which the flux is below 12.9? 5067.74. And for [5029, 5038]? 5036.33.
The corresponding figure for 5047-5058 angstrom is 5057.24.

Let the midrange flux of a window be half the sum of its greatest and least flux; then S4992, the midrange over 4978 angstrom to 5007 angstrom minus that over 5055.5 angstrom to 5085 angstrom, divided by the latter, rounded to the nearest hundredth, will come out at 0.49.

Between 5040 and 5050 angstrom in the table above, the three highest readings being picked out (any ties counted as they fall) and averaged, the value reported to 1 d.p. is 13.8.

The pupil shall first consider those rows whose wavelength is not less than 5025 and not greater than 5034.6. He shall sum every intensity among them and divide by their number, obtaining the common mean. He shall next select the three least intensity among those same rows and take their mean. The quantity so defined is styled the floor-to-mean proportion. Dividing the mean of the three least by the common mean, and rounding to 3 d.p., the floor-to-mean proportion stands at 0.962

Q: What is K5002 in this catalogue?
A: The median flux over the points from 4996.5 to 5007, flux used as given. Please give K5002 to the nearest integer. 17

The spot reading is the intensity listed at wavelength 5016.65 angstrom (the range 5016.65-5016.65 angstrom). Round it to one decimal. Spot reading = 14.6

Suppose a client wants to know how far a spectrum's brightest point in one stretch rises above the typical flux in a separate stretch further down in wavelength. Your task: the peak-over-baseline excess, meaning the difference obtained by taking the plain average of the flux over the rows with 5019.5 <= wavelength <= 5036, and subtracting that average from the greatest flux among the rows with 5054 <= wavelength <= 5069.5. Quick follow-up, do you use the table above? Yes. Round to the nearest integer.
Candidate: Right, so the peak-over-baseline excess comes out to 0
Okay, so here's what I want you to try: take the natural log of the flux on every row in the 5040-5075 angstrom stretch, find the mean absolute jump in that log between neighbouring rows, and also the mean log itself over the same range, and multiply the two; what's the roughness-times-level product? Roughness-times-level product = 0.131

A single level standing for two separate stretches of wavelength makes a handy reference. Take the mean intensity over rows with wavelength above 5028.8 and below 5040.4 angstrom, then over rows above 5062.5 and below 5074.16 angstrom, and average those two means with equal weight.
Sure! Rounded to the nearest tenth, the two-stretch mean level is 13.2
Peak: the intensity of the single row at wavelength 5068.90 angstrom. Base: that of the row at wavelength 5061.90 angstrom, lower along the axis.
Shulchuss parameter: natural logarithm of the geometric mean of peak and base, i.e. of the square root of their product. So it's 2.54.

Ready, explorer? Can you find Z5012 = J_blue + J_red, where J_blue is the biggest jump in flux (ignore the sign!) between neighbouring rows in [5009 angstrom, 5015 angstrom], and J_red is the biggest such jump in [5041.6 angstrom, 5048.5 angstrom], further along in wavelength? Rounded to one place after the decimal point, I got 3.5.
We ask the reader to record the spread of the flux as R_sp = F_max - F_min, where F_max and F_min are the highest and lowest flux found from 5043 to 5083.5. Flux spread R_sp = 2.5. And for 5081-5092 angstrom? 2.0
